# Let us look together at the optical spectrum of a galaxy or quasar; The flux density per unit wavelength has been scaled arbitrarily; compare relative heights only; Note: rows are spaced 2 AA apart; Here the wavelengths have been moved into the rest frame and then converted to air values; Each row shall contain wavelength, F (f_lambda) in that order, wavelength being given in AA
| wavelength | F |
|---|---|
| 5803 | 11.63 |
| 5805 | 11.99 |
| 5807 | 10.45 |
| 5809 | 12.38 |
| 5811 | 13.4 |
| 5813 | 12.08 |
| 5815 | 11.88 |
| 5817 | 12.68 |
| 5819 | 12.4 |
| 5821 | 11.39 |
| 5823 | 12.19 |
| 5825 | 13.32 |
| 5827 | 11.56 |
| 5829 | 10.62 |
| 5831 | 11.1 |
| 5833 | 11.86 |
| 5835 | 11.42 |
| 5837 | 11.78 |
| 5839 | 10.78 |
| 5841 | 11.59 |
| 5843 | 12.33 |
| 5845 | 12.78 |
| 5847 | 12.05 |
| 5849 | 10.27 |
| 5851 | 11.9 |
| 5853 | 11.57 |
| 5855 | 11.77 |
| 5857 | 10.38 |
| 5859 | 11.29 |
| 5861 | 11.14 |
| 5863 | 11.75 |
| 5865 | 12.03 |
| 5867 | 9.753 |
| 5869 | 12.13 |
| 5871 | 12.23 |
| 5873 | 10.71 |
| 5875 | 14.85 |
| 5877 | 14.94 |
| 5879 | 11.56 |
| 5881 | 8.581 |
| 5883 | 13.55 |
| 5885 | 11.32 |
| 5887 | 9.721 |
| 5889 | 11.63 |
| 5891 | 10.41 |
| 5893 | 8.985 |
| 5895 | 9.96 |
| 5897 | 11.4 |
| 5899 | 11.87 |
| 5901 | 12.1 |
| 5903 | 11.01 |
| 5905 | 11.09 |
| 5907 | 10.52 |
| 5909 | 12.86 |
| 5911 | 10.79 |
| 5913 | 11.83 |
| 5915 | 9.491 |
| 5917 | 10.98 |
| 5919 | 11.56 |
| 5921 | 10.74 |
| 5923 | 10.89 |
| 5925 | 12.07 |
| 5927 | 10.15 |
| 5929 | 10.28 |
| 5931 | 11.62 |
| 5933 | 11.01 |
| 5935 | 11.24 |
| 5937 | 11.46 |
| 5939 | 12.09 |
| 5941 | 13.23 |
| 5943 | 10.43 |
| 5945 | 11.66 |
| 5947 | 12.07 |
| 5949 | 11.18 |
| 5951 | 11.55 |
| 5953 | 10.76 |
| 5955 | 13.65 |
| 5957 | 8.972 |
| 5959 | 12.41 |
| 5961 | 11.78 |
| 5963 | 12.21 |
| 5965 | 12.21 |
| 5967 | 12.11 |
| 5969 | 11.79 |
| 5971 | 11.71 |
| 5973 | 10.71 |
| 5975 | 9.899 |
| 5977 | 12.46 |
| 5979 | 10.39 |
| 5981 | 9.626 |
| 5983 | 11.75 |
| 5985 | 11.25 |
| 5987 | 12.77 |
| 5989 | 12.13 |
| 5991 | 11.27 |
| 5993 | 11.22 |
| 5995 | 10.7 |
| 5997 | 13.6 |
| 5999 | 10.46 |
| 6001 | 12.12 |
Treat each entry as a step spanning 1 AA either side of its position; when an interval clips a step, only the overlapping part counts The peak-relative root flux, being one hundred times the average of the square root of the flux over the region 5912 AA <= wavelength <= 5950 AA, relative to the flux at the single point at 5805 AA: 27.97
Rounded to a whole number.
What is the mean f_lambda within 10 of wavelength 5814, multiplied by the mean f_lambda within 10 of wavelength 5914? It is 134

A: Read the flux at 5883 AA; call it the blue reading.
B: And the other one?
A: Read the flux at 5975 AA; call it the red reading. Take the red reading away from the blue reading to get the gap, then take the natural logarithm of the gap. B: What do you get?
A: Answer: 1.3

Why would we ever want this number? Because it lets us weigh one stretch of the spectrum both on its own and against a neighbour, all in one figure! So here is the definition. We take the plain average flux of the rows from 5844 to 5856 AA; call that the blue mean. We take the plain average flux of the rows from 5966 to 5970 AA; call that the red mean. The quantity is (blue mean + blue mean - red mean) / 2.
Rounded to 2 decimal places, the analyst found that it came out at 5.75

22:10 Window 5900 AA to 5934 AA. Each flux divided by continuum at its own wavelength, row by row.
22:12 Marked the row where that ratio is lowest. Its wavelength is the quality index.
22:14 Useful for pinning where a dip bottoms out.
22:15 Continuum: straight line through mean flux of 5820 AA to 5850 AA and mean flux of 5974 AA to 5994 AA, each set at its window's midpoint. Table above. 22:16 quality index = 5915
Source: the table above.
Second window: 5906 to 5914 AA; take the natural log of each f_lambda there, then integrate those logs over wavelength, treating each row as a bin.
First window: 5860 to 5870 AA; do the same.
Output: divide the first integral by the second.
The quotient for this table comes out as 1.24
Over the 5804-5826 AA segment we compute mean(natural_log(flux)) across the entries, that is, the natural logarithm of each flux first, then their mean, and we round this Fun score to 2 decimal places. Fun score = 2.50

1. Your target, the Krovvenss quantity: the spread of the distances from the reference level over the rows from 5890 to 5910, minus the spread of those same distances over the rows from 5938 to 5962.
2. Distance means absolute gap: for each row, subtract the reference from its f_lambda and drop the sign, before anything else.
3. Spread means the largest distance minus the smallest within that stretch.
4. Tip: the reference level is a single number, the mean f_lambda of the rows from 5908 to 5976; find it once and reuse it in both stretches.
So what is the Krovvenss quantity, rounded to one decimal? 0.1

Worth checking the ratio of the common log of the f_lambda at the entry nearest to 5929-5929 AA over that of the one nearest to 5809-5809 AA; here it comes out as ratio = 0.93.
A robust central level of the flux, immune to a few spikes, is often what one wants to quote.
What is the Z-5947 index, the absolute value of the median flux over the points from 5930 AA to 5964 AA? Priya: 11.6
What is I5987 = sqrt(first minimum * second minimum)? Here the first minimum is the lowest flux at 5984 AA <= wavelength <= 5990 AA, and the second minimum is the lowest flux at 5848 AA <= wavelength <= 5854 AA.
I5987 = 10.7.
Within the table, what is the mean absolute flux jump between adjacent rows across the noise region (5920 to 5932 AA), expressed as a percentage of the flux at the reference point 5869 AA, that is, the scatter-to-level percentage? 7.8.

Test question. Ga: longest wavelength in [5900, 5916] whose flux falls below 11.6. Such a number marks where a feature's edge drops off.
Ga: 5915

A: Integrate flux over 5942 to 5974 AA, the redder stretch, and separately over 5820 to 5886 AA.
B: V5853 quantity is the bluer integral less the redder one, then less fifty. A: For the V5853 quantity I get 353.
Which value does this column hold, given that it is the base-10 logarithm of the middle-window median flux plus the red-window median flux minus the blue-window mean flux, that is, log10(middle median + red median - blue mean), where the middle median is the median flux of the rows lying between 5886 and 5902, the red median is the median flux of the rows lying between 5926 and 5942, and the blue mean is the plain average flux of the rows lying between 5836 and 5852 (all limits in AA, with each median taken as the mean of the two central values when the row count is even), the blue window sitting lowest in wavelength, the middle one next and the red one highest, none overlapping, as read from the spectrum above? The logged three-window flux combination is 1.02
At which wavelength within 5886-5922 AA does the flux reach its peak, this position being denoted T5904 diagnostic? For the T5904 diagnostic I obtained 5909 AA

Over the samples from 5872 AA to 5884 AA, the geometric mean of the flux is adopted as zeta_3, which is 12.1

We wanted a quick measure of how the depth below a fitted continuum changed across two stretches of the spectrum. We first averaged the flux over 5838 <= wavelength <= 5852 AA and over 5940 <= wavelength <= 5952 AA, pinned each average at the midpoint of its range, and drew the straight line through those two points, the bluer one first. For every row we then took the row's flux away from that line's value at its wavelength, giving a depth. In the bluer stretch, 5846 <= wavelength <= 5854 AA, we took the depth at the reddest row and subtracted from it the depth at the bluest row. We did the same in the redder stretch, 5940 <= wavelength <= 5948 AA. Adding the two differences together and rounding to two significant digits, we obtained 1.6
